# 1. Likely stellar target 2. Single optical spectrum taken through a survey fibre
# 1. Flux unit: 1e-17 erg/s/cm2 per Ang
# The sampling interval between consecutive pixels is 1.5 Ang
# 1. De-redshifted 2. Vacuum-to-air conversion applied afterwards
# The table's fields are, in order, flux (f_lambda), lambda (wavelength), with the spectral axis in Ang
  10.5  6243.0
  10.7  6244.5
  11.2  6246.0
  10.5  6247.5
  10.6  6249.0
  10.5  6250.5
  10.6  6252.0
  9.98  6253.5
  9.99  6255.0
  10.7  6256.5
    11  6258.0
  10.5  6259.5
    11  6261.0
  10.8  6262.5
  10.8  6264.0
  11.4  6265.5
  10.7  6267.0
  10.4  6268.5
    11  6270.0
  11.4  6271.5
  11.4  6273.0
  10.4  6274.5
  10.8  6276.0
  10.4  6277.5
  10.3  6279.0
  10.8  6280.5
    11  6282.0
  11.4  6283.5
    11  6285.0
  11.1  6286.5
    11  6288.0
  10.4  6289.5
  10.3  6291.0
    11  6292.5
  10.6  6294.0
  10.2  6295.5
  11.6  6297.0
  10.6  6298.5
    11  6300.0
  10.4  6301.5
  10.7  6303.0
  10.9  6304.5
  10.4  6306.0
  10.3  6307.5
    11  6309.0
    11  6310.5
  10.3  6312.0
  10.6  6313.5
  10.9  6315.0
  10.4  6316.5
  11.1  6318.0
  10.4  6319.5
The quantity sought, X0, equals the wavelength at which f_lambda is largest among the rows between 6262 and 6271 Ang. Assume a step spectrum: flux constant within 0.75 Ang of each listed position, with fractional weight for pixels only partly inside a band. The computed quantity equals 6265.5 Ang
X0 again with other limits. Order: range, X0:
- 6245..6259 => 6246.0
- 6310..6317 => 6310.5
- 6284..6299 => 6297.0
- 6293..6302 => 6297.0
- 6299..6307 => 6300.0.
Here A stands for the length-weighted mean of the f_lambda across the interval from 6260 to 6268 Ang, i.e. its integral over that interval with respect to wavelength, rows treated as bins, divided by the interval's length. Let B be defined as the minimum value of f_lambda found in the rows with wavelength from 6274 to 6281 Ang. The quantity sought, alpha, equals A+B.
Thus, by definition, 21.2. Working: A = 10.9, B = 10.3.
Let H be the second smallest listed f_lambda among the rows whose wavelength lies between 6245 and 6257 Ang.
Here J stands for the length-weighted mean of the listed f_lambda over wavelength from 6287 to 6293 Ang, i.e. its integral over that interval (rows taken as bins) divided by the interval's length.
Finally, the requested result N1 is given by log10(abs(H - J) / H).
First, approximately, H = 9.99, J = 10.68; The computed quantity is -1.16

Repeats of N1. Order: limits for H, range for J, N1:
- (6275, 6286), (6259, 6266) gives -1.32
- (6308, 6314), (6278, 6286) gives -1.56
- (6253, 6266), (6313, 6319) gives -1.12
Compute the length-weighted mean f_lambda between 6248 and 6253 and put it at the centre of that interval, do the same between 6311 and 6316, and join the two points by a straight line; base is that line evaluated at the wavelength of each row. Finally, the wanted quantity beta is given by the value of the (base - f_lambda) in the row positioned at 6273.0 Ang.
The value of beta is -0.84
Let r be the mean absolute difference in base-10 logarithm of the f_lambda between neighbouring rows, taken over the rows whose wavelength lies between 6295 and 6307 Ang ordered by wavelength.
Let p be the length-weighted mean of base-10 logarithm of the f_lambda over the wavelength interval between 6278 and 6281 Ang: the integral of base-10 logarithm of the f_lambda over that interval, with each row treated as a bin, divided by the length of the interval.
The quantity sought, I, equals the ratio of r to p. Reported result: 0.0246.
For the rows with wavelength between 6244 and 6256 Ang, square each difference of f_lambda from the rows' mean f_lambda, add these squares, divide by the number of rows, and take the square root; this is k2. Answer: 0.367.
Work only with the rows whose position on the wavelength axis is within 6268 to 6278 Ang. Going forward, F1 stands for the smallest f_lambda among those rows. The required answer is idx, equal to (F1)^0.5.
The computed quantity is 3.22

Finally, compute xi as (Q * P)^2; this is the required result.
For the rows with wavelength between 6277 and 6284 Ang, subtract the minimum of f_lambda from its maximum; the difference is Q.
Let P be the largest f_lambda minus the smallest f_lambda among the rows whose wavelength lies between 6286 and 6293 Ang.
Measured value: 0.8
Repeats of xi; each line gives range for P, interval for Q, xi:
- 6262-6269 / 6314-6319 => 0.5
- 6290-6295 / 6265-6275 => 0.5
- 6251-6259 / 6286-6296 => 0.8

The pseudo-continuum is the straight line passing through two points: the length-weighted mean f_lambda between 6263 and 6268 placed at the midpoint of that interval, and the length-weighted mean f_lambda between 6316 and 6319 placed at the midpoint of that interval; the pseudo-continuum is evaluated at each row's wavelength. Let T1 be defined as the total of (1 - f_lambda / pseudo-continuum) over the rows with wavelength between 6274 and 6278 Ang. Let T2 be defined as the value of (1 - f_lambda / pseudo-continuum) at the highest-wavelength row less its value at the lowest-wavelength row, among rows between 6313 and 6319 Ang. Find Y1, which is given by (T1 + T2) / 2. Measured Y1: 0.03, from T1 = 0.10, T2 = -0.048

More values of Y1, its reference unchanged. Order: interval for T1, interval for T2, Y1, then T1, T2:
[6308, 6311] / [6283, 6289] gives 0.00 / -0.04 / 0.035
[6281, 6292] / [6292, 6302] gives 0.02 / -0.02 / 0.053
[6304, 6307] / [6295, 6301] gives -0.02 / 0.03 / -0.075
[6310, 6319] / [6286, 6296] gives 0.05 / 0.02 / 0.080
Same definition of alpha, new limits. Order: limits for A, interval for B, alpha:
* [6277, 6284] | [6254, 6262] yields 20.8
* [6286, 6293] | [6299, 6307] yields 21.1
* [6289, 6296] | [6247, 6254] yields 20.5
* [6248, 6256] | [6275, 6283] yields 20.7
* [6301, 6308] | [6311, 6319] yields 20.9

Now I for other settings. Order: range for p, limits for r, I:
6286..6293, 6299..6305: 0.0145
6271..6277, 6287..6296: 0.0173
